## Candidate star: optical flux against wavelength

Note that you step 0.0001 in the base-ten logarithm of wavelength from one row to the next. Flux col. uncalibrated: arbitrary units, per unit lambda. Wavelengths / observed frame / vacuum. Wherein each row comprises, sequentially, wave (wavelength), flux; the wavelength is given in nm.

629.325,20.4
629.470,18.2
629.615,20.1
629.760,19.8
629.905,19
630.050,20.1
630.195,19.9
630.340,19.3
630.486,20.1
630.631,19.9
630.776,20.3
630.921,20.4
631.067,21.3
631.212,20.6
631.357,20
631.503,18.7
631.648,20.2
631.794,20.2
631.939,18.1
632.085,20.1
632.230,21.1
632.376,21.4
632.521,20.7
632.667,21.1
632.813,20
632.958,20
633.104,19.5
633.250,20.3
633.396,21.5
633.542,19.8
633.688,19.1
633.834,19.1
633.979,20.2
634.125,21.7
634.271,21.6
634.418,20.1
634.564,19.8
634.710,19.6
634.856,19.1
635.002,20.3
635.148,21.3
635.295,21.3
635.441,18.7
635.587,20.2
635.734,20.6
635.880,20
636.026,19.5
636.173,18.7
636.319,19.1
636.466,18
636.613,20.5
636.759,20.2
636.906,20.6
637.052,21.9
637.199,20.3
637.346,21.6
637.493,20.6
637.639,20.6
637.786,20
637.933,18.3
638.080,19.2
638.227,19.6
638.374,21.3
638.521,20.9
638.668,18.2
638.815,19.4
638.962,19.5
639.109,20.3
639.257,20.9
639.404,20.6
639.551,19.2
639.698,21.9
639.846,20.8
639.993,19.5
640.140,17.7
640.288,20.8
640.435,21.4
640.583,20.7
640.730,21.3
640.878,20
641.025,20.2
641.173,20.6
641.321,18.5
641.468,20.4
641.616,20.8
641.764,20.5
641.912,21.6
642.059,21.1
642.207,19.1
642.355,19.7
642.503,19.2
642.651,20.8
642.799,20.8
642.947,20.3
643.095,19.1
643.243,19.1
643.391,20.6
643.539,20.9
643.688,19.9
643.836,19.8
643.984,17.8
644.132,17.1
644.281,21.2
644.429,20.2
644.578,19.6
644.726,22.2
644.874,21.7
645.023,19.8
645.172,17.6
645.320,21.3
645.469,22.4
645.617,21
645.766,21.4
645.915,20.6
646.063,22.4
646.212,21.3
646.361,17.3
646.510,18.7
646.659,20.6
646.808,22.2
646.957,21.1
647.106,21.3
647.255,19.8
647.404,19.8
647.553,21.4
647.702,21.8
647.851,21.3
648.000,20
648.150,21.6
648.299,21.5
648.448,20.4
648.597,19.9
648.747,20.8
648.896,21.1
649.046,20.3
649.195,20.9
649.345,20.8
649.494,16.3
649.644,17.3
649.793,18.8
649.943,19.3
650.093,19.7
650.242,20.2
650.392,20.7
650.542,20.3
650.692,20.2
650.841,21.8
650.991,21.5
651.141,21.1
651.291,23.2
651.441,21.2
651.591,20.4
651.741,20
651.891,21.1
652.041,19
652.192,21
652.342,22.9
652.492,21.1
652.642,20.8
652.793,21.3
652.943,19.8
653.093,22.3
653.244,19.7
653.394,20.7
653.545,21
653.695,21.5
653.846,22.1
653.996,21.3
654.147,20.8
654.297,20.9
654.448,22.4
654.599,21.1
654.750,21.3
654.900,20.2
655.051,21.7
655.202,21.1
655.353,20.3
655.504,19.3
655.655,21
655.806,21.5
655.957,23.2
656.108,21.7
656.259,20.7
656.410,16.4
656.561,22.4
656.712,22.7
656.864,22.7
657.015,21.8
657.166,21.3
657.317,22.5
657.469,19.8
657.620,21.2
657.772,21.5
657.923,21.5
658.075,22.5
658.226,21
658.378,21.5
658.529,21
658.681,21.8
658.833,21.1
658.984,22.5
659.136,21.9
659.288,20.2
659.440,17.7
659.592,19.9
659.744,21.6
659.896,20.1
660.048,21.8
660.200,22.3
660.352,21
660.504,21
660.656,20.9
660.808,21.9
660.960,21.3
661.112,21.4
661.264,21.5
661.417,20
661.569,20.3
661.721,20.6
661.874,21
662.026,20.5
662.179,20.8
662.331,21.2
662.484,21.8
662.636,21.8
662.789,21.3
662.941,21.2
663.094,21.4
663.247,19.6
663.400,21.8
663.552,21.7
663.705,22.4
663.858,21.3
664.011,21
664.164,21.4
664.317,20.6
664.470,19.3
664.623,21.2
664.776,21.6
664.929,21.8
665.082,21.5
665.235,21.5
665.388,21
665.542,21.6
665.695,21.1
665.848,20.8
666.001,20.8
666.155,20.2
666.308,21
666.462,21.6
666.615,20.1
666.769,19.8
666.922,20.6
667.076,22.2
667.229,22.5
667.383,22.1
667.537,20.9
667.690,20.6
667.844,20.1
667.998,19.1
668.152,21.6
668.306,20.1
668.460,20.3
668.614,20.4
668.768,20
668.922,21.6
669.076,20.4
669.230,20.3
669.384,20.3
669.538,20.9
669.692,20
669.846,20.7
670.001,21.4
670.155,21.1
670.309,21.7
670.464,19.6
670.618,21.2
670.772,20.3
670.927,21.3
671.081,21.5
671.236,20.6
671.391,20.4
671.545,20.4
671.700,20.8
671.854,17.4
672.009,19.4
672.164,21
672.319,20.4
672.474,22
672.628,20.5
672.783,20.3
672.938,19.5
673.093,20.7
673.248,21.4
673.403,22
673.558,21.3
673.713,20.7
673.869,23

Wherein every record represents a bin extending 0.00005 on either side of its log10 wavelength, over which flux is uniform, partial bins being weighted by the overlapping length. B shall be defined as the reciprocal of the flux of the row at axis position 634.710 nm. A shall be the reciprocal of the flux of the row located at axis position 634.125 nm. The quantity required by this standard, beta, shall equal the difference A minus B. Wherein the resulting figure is -0.005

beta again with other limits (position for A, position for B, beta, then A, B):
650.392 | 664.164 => 0.002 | 0.0483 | 0.047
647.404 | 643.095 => -0.002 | 0.0505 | 0.052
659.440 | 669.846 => 0.008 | 0.0565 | 0.048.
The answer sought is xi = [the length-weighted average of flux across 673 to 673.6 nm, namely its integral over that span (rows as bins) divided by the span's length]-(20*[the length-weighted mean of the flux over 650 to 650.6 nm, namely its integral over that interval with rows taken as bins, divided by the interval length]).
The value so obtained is -383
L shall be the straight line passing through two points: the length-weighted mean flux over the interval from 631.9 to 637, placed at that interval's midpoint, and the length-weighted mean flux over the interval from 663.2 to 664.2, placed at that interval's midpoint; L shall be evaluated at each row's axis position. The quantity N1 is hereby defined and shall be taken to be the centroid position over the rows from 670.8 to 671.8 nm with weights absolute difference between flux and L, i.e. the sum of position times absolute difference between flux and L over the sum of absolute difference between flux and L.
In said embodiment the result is 671.41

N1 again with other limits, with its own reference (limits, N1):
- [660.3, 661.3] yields 660.78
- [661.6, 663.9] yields 662.82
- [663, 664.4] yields 663.62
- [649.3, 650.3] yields 649.71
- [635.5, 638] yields 636.86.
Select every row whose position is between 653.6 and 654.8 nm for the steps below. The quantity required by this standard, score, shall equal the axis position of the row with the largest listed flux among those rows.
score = 654.448 nm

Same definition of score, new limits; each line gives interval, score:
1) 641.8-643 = 641.912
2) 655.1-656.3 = 655.957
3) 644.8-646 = 645.469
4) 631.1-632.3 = 632.230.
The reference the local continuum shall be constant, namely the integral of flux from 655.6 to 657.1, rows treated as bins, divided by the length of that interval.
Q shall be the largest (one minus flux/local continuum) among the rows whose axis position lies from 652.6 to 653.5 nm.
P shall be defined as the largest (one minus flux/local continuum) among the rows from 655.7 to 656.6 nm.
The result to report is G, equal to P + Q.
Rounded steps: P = 0.23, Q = 0.080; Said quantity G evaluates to 0.315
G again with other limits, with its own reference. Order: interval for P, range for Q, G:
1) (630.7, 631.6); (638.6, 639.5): 0.277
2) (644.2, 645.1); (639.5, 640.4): 0.259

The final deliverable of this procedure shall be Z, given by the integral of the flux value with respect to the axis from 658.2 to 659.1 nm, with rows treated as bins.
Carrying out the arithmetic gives 19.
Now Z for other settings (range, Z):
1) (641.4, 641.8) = 8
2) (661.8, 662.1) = 6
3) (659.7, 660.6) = 19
